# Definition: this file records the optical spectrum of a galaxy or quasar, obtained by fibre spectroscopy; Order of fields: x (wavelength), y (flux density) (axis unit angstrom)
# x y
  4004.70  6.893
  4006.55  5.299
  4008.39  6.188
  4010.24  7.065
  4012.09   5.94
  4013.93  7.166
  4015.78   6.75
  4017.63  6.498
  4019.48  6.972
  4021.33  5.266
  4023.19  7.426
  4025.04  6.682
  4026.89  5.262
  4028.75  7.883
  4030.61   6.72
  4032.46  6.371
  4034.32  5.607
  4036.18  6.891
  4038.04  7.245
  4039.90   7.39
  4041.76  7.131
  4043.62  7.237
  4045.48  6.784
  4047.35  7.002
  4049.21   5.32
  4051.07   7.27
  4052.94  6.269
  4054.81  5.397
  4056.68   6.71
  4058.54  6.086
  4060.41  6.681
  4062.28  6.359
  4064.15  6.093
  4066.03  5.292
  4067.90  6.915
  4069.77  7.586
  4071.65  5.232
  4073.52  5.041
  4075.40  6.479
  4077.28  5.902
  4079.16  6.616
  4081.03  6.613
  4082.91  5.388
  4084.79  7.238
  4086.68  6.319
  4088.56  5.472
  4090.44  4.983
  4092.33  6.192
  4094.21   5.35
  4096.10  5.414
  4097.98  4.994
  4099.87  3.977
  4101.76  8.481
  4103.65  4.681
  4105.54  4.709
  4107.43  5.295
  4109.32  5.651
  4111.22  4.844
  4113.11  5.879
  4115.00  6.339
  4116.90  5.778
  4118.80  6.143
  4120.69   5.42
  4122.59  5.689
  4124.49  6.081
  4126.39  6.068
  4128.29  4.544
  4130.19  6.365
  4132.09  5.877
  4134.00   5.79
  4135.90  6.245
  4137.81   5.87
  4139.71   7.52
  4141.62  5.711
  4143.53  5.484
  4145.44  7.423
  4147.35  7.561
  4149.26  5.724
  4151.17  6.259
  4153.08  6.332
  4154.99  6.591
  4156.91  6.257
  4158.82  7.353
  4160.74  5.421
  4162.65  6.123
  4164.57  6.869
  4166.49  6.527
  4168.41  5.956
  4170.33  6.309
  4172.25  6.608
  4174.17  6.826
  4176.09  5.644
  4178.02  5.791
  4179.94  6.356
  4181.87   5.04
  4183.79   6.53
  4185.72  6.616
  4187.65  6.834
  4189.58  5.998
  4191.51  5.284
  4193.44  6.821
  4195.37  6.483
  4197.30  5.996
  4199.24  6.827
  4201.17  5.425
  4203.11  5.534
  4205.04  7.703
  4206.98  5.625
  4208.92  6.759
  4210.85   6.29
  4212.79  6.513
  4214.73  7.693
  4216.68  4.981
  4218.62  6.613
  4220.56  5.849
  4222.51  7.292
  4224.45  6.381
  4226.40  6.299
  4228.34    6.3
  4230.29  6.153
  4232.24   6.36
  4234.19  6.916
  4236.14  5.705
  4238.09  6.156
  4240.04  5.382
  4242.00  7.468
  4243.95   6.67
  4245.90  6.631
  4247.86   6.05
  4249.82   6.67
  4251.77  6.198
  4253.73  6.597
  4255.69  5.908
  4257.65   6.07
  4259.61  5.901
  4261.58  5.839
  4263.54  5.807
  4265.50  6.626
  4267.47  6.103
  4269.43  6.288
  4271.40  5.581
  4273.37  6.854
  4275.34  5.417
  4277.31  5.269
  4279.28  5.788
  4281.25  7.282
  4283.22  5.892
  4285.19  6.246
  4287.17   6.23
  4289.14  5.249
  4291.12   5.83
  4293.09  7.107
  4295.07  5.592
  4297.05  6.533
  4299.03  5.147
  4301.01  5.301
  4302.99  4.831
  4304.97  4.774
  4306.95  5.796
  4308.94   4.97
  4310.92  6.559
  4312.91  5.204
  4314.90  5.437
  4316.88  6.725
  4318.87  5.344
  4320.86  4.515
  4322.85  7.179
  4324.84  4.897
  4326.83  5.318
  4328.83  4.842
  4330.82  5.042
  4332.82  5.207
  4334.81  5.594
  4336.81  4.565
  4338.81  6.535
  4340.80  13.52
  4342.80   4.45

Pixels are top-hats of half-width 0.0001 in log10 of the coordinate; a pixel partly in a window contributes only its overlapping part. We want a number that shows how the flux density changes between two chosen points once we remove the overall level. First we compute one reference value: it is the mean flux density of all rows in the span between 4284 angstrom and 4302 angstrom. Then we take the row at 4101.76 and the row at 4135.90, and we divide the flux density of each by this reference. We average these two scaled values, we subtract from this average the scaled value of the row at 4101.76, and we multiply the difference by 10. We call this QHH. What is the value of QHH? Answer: -1.9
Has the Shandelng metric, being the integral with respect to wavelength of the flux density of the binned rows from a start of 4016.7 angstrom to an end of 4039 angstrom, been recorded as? 146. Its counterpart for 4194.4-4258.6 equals 408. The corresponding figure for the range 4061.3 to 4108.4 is 276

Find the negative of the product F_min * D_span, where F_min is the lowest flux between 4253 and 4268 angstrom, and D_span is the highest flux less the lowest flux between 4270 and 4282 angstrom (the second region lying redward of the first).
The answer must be -12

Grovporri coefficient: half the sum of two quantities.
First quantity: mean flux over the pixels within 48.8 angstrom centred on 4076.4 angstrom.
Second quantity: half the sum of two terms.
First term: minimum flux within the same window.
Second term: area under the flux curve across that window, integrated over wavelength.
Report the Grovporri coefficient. 76.5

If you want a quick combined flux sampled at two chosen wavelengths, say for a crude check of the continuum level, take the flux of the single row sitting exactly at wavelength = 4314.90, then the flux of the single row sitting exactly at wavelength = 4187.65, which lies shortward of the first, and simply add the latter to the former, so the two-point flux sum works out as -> 12.3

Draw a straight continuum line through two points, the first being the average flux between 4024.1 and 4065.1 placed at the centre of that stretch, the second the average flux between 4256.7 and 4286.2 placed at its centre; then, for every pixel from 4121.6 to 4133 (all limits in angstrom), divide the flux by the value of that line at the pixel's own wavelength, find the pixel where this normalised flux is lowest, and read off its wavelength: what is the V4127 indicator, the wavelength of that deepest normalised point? 4128.29 angstrom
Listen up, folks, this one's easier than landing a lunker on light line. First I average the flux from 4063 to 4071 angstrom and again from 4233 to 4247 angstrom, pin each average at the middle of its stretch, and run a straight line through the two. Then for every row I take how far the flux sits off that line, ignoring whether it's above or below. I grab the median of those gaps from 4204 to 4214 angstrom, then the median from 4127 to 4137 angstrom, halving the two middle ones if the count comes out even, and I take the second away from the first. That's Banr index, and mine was -0.2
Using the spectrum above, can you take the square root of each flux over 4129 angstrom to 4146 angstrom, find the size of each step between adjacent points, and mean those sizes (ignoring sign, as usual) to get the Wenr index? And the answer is 0.174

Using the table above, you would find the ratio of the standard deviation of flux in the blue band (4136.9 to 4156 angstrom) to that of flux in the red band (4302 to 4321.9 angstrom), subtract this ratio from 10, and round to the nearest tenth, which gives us 8.9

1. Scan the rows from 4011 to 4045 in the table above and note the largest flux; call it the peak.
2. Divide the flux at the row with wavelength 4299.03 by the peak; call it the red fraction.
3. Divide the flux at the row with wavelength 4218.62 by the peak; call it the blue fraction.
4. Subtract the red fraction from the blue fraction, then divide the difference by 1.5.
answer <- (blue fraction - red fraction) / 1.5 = 0.12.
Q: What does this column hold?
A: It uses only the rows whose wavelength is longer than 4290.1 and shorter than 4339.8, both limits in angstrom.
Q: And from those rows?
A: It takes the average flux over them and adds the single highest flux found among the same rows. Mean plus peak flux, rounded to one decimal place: 12.7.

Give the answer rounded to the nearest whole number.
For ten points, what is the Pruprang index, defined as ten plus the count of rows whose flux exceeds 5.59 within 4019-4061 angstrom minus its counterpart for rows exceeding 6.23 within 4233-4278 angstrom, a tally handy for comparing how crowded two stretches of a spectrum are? 20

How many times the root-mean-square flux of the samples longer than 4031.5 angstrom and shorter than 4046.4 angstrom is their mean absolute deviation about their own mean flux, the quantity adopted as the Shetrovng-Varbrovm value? 0.063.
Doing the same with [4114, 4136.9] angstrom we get 0.059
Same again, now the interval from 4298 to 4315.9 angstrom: 0.074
